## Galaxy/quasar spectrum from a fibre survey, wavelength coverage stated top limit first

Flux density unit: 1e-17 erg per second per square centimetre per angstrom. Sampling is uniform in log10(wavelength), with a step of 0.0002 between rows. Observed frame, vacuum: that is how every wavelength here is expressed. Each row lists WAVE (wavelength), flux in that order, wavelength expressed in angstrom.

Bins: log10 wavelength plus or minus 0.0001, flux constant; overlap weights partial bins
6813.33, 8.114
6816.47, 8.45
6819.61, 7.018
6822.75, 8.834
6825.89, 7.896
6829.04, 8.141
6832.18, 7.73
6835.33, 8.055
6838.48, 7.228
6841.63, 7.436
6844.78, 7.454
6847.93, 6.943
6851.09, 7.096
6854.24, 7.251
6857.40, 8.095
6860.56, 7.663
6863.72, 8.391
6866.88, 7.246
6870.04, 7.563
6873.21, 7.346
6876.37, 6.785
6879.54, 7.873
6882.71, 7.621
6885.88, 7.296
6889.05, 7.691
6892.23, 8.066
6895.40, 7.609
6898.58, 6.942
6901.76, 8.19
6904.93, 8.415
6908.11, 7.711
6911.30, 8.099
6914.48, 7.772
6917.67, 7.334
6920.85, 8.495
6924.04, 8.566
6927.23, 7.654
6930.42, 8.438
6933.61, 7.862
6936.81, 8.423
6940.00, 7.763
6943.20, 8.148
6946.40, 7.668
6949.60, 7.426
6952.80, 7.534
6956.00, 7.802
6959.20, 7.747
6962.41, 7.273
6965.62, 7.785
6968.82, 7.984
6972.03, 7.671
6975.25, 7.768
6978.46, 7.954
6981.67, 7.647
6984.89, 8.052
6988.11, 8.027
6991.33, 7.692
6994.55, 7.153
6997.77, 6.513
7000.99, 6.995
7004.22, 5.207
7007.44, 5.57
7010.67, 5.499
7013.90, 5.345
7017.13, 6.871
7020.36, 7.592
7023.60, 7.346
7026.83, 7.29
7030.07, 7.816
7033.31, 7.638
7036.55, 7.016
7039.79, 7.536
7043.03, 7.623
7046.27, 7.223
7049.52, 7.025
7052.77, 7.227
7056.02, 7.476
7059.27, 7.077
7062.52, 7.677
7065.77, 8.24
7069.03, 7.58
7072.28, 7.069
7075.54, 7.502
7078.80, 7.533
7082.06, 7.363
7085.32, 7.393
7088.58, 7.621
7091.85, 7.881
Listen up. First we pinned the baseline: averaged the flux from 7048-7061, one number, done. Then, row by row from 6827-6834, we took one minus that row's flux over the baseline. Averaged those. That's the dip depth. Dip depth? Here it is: -0.10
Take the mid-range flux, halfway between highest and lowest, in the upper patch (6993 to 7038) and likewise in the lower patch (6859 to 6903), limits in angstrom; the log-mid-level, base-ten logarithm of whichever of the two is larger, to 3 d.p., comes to 0.880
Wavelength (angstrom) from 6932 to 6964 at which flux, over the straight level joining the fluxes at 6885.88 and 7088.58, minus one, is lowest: 6962.41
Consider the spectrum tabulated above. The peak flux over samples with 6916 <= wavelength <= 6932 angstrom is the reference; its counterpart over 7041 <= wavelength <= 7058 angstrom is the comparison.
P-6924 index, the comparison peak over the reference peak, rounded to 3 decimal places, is 0.890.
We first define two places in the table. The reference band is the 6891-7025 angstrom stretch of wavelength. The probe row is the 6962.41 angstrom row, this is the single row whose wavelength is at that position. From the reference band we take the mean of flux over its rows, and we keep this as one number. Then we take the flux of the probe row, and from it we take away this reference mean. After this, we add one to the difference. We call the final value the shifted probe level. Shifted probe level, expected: 0.76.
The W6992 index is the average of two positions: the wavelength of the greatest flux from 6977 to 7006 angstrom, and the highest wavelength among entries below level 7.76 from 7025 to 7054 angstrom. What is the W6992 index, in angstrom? 7018.8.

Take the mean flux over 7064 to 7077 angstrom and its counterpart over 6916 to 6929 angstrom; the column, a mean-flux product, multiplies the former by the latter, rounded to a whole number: 61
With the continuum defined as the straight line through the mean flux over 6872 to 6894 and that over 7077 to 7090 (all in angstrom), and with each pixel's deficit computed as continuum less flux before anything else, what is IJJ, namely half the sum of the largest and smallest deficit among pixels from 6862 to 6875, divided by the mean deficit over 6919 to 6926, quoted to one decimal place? 0.3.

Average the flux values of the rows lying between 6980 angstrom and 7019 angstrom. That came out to 6.7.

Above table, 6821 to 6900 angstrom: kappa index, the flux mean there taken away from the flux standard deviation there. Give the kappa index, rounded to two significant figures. -7.1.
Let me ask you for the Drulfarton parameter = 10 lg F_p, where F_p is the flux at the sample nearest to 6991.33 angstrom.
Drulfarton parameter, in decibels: 8.9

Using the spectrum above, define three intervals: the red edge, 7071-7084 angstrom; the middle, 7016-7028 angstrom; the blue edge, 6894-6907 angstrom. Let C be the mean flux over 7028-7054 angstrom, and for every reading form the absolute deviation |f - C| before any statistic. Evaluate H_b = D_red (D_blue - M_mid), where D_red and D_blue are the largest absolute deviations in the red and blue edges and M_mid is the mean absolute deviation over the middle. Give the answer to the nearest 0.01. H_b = 0.26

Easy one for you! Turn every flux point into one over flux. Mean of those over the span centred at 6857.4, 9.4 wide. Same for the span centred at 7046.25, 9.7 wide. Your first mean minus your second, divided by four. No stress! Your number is -0.0017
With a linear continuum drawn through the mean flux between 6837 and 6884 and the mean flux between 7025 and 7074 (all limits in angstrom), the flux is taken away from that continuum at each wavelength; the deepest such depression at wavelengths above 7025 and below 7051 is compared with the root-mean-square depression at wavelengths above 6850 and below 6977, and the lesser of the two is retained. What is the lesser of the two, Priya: 0.42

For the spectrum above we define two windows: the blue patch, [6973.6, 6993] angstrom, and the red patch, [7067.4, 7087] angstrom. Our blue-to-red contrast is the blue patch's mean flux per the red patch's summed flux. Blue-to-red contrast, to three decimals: 0.177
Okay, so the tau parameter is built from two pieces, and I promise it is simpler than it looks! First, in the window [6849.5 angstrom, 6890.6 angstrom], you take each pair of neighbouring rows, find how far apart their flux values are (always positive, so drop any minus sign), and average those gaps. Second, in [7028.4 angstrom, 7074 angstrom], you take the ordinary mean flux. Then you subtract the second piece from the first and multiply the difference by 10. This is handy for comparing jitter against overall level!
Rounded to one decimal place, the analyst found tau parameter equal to -69.1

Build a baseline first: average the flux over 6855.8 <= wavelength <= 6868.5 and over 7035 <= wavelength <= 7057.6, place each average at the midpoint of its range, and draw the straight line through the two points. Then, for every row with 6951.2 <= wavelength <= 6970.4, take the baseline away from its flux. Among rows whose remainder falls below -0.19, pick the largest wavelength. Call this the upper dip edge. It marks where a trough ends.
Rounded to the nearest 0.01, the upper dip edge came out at 6962.41 angstrom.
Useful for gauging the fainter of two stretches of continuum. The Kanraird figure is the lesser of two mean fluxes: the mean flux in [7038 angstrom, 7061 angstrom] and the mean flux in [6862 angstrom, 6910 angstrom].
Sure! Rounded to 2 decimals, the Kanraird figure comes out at 7.31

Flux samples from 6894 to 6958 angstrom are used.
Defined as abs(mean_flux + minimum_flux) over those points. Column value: 14.8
